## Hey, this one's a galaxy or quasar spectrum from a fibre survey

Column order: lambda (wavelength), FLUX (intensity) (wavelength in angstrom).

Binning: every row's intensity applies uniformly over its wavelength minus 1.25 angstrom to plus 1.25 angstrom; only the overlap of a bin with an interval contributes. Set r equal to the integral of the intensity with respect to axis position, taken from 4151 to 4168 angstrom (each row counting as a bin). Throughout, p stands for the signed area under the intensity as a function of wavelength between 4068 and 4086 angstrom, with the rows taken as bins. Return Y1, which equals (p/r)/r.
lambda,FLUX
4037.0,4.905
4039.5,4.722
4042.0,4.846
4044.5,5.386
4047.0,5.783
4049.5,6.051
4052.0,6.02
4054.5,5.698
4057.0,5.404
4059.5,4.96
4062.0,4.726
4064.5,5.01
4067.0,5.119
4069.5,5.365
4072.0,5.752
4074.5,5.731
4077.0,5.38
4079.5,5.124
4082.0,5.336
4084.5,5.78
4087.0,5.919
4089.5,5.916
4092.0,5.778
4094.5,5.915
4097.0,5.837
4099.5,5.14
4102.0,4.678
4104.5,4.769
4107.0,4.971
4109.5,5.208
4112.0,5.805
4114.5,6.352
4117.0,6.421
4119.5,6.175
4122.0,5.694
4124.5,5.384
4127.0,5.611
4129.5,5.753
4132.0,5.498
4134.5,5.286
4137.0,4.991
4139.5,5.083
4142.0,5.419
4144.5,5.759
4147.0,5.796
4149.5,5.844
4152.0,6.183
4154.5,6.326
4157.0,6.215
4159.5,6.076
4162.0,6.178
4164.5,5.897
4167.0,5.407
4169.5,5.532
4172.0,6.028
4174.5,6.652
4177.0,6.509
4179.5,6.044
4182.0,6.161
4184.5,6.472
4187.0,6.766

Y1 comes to 0.009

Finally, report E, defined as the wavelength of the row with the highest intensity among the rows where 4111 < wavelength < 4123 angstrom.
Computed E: 4117.0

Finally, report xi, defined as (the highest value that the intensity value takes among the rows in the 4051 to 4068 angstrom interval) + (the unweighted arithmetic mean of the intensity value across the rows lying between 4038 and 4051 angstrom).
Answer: 11.4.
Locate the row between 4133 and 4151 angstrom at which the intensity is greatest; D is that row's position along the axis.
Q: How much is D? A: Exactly 4149.5 angstrom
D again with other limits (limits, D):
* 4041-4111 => 4049.5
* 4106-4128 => 4117.0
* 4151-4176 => 4174.5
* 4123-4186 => 4174.5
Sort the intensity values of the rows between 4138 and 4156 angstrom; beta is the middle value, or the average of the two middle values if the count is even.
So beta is 5.80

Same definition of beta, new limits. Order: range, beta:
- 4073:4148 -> 5.65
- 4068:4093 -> 5.74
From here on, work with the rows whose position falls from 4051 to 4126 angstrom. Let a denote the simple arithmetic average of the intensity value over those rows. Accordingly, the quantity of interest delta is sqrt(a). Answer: 2.35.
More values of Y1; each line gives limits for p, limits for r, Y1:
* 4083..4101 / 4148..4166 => 0.009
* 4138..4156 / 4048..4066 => 0.011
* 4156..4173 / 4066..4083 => 0.012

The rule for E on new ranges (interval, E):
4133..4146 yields 4144.5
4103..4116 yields 4114.5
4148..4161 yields 4154.5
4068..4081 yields 4072.0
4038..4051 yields 4049.5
